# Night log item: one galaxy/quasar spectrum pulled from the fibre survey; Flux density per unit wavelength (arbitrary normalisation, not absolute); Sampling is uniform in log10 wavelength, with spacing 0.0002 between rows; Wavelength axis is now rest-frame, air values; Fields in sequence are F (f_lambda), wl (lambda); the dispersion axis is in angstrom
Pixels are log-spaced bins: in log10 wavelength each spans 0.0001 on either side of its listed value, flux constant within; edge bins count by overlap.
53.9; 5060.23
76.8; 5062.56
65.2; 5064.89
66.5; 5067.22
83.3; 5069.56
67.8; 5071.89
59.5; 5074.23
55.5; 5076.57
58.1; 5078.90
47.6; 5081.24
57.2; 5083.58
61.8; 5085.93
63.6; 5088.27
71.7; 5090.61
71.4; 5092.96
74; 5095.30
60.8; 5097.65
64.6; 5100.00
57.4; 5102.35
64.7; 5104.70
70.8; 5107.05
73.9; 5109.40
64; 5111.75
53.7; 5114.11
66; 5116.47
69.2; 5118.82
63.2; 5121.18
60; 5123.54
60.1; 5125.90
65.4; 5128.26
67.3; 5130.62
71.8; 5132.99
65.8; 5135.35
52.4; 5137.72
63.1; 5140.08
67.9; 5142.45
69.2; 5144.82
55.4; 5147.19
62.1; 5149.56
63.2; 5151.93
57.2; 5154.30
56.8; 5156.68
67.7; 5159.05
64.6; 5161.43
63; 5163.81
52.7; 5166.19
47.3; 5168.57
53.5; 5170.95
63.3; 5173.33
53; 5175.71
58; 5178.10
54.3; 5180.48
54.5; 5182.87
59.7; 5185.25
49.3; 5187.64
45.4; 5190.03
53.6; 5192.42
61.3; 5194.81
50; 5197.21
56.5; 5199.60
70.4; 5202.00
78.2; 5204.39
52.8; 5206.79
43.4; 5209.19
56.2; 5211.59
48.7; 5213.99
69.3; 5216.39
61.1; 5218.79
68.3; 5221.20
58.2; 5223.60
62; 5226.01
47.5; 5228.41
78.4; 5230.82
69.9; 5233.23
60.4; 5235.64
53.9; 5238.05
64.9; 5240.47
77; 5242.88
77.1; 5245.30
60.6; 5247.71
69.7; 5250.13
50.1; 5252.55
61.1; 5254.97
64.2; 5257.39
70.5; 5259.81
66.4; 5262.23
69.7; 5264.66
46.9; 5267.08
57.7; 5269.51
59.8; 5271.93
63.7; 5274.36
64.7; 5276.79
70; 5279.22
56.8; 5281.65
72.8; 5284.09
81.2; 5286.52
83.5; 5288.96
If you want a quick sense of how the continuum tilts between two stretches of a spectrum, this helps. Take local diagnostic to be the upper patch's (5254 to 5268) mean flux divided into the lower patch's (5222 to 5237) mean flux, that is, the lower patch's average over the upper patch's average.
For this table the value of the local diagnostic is 0.99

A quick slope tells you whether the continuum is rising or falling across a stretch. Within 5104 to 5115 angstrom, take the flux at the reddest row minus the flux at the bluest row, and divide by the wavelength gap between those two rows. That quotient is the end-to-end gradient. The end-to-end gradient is -1.2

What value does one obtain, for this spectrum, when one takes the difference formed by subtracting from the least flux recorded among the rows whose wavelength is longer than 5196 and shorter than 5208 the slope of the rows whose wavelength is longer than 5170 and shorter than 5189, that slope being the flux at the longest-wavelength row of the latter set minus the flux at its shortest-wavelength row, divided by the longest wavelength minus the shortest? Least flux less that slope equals 50.3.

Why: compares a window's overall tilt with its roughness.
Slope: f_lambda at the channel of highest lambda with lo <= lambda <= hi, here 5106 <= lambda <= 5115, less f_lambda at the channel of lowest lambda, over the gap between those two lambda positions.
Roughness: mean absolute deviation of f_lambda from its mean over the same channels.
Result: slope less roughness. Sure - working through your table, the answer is -9.17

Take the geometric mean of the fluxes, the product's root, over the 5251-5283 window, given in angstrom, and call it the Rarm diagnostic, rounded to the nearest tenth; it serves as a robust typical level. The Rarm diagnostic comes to 61.2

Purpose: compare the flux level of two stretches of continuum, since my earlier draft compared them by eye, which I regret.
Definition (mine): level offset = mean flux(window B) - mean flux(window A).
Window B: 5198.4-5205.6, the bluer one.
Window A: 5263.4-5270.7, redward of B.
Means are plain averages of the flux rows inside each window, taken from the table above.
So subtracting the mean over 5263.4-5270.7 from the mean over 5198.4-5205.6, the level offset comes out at 10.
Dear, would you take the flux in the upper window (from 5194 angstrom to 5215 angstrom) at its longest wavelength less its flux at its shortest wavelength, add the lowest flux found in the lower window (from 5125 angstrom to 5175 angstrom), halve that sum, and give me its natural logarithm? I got 2.85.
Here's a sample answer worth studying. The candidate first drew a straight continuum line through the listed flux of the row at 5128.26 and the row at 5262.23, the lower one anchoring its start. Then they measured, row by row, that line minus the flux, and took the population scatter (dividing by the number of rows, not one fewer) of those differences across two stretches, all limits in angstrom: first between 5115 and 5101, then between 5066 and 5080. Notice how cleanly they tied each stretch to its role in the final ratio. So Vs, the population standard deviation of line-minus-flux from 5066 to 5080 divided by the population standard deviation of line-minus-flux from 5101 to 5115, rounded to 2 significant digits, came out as 1.3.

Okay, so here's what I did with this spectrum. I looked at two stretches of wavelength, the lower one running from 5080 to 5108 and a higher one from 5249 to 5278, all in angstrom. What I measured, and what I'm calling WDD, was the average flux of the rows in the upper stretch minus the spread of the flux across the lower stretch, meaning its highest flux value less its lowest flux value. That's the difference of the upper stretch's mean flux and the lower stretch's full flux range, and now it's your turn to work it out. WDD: 36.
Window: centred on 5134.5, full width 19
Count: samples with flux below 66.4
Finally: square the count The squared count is 25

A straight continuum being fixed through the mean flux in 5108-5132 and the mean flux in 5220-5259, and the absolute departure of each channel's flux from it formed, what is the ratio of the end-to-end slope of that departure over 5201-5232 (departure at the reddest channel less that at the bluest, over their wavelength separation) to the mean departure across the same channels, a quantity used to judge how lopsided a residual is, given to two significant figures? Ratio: 0.029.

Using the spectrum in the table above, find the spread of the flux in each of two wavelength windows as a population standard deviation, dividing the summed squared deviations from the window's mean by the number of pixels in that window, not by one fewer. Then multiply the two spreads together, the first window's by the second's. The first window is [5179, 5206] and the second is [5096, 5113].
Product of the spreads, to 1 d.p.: 47.5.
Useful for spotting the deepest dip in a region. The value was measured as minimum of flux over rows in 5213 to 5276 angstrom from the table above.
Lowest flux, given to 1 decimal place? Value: 46.9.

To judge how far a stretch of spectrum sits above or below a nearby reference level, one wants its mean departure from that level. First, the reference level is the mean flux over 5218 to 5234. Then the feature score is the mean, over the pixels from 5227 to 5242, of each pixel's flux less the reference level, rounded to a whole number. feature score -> -1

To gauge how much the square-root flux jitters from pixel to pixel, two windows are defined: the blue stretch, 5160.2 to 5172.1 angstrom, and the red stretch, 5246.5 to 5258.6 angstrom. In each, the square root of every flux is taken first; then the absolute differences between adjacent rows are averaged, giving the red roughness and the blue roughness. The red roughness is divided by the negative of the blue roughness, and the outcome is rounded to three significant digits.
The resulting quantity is -1.73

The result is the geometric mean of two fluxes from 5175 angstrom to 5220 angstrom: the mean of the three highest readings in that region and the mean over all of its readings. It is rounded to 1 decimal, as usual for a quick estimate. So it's 64.1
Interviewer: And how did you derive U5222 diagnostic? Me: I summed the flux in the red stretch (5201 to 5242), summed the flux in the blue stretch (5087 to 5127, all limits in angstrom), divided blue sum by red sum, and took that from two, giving 0.94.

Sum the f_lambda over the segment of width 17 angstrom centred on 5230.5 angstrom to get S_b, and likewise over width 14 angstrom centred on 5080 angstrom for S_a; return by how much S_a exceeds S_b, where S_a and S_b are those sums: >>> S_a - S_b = -91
